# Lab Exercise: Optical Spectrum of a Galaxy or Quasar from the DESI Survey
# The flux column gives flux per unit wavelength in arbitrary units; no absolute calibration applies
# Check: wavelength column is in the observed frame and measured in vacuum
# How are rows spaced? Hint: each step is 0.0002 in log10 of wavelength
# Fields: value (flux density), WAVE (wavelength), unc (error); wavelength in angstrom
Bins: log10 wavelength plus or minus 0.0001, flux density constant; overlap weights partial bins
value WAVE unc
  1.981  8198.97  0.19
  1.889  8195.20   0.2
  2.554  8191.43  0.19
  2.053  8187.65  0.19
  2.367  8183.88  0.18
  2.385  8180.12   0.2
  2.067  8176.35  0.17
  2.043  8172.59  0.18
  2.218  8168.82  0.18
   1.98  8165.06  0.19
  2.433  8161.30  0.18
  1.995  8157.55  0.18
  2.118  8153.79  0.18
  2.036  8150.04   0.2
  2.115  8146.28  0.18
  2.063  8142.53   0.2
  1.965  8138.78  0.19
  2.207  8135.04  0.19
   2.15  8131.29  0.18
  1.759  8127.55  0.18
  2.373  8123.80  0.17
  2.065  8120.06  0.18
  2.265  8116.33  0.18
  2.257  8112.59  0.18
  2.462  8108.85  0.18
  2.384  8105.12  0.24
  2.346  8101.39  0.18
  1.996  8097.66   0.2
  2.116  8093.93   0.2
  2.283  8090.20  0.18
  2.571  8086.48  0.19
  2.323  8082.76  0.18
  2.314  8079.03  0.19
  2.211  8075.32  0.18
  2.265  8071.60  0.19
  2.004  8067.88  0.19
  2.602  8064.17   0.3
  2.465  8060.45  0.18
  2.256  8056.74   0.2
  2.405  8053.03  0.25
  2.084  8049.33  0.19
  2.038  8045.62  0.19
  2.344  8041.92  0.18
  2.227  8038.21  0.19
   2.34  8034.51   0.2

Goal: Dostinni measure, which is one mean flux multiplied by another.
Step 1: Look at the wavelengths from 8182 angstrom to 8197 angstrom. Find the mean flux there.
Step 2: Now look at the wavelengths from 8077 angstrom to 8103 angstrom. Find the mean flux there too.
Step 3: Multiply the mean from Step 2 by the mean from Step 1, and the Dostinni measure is 5.05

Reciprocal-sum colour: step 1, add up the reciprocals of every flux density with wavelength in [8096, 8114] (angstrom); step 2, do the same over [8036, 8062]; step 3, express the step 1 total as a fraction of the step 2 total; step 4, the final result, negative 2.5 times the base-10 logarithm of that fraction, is 0.38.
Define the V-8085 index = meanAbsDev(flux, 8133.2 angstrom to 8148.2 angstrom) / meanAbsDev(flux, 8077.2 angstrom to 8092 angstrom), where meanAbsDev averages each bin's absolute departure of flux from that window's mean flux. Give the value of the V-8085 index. 0.74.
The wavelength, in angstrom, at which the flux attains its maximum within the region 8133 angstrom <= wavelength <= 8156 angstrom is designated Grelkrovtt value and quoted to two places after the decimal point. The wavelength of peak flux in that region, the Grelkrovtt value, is 8135.04 angstrom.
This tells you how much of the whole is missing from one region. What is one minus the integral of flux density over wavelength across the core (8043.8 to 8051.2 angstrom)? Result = -14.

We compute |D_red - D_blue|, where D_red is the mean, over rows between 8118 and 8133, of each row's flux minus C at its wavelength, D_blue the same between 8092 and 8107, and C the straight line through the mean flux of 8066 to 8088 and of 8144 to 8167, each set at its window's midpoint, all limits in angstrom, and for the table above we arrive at 0.07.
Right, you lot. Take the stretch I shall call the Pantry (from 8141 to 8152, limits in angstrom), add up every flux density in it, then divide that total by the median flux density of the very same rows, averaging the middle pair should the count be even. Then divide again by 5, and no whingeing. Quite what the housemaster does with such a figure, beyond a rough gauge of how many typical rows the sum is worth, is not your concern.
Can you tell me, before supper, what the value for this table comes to 0.6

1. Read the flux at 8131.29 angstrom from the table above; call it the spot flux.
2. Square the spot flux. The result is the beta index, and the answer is 4.6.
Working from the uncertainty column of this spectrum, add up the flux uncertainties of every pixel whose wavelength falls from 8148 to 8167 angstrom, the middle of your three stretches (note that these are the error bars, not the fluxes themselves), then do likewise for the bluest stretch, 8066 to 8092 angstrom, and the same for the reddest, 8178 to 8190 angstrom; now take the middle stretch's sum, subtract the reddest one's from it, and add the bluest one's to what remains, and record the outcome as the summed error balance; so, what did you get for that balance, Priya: 1.7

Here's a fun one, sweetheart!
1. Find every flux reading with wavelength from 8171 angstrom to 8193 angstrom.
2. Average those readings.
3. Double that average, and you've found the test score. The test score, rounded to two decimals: 4.49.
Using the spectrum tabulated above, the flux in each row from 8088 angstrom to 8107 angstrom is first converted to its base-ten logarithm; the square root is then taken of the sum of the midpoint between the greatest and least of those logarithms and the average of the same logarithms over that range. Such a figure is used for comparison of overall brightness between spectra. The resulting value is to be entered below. 0.828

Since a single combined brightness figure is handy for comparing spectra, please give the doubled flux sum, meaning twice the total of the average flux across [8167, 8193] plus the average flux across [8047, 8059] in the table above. 9.0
